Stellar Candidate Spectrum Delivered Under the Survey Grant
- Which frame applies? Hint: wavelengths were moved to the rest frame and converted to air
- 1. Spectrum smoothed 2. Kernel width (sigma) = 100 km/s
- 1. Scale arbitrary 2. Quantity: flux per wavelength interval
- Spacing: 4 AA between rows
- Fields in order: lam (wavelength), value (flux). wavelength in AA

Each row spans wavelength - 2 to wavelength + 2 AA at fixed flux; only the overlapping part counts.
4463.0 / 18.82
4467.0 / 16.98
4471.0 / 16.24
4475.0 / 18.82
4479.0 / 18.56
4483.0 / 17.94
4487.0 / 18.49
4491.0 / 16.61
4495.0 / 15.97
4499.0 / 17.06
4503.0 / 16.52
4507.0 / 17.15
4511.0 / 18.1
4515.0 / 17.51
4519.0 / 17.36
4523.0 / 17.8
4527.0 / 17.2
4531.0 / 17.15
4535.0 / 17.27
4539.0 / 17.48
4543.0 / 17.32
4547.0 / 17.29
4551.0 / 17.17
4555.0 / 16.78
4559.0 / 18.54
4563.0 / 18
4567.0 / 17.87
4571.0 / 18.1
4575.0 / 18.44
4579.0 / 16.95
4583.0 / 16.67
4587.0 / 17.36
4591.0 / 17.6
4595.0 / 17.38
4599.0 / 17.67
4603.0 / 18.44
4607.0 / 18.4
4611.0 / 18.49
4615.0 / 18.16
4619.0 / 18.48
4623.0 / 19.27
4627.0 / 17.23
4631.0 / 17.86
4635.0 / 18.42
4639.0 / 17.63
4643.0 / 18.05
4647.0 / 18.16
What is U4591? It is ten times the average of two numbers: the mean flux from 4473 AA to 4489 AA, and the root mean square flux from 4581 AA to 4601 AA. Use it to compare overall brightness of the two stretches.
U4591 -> 179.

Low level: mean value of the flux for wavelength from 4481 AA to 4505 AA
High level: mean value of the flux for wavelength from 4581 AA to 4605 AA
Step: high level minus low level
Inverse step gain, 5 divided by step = 12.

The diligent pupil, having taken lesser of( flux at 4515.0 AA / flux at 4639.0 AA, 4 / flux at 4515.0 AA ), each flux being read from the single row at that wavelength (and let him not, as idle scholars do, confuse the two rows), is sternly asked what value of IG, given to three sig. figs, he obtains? 0.228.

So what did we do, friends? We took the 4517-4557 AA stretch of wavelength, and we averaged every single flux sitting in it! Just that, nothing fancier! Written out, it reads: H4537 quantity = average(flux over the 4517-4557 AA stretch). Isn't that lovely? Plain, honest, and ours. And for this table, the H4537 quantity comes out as 17.3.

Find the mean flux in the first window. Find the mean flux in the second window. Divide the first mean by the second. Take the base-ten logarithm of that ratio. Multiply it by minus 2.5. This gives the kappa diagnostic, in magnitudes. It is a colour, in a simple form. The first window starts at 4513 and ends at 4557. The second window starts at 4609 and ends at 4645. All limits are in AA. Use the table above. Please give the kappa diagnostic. 0.053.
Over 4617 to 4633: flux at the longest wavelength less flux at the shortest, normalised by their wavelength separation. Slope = -0.052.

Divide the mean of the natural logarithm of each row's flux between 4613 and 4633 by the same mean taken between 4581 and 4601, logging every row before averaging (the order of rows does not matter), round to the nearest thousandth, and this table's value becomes 1.017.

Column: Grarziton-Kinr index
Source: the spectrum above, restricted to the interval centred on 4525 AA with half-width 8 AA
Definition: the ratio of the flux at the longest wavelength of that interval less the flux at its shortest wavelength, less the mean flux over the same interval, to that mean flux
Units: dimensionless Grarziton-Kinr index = -1.01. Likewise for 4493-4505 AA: -0.97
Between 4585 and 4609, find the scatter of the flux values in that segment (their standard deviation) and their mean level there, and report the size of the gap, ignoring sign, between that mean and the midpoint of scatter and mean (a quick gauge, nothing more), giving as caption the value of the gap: 8.7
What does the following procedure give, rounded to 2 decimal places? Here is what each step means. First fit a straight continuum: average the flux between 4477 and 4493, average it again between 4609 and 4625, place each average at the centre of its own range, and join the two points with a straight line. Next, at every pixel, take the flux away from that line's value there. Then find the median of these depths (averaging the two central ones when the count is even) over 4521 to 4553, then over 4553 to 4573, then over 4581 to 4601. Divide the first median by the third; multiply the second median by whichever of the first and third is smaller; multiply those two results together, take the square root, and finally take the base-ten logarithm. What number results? -0.31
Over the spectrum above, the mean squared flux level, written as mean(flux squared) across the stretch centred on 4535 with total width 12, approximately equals 299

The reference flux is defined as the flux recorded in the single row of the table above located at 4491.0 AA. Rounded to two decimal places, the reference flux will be 16.61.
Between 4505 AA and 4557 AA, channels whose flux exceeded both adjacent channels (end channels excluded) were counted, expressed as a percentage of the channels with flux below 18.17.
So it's 23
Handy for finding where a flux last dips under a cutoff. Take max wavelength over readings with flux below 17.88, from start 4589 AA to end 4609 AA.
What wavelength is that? 4599.0 AA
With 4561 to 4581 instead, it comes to 4579.0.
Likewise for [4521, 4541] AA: 4539.0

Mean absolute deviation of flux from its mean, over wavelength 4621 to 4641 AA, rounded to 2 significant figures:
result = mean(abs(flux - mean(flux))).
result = 0.61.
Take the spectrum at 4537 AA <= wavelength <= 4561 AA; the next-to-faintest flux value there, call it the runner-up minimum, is 17.17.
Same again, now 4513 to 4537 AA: 17.2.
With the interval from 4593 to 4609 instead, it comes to 17.67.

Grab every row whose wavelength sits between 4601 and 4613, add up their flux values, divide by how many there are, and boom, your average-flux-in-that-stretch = 18.4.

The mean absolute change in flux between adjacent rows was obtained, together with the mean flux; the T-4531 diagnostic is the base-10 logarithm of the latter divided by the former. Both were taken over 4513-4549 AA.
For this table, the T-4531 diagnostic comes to 1.90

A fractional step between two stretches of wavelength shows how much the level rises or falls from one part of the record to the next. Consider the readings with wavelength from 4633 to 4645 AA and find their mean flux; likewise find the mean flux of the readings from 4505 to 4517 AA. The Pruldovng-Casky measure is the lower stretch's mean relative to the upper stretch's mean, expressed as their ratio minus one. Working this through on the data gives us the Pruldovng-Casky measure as -0.025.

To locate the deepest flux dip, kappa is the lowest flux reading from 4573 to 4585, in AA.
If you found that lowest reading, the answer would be 16.67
